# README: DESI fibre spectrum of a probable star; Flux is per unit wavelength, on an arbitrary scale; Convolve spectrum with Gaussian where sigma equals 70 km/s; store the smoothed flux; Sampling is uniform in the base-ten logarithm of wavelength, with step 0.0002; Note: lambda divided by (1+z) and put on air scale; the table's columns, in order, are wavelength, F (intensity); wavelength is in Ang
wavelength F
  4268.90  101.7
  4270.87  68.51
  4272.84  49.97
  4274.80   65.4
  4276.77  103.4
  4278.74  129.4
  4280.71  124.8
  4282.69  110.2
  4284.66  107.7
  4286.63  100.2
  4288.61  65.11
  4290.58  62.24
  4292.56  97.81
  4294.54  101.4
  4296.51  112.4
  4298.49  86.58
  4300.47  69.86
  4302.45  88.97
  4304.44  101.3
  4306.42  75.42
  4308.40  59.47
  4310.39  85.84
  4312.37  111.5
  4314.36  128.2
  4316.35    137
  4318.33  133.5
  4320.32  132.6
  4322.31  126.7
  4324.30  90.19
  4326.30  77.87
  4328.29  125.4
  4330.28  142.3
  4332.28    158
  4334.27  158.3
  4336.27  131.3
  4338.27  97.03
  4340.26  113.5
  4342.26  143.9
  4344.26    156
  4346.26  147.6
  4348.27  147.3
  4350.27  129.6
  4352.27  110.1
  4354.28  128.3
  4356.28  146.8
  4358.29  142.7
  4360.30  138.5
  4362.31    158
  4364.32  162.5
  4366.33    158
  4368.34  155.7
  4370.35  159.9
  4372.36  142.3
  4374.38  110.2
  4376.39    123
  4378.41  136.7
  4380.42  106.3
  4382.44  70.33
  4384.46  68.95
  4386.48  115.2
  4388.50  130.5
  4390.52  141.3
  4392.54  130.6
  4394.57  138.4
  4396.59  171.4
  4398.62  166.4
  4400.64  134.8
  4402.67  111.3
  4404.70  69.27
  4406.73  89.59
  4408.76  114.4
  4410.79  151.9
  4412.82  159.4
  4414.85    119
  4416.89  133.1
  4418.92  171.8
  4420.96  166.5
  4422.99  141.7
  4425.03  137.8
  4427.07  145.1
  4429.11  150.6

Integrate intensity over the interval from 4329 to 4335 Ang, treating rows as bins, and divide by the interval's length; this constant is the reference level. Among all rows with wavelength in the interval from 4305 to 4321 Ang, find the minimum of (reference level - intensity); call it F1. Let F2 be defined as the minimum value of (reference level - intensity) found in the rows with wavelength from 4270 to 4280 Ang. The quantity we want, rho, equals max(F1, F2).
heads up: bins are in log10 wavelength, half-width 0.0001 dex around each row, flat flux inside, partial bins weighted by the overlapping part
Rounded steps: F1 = 14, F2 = 22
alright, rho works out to 22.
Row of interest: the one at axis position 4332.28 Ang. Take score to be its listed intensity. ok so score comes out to 158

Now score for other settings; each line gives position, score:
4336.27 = 131.3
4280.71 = 124.8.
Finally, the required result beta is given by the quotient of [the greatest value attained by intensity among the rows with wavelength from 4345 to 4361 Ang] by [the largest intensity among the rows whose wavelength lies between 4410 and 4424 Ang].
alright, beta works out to 0.9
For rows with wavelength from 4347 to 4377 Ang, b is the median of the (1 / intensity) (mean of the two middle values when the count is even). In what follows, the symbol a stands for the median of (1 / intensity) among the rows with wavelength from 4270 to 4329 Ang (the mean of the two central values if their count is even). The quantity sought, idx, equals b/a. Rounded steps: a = 0.0099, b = 0.0070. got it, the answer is 0.71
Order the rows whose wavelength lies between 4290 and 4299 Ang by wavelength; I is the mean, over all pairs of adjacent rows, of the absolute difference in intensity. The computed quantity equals 19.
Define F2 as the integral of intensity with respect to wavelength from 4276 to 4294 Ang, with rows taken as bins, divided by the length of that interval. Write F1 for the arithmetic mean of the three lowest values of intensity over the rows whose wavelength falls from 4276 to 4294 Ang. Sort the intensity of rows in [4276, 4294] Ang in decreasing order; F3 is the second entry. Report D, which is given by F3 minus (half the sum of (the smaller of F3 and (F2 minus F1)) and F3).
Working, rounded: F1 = 75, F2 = 100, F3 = 124.8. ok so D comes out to 49.9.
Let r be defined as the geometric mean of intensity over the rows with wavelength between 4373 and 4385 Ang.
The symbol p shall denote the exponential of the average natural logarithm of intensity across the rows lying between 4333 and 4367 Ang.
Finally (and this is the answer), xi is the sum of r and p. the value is 237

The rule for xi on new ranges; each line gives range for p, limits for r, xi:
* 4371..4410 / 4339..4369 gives 257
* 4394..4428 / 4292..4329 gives 233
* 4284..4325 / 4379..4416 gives 213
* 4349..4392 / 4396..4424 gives 259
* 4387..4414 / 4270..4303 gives 216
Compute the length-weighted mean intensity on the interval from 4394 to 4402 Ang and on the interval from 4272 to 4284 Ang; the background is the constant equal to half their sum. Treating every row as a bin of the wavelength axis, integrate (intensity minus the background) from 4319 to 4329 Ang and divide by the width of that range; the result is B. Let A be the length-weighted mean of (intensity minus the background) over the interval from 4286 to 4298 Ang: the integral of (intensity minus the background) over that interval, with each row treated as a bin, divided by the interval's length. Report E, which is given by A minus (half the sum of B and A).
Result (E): -10.7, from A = -36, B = -14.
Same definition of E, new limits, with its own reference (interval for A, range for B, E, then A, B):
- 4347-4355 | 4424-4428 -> -6.0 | 5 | 16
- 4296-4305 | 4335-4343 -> -15.8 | -35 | -3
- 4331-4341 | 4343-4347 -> -9.6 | 7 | 27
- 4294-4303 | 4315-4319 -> -21.7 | -33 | 10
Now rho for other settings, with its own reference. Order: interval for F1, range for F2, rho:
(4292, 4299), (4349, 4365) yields 39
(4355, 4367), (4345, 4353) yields 4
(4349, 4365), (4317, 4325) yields 18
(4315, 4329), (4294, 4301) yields 39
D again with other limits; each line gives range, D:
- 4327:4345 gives 67.5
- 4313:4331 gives 56.9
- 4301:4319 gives 53.0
